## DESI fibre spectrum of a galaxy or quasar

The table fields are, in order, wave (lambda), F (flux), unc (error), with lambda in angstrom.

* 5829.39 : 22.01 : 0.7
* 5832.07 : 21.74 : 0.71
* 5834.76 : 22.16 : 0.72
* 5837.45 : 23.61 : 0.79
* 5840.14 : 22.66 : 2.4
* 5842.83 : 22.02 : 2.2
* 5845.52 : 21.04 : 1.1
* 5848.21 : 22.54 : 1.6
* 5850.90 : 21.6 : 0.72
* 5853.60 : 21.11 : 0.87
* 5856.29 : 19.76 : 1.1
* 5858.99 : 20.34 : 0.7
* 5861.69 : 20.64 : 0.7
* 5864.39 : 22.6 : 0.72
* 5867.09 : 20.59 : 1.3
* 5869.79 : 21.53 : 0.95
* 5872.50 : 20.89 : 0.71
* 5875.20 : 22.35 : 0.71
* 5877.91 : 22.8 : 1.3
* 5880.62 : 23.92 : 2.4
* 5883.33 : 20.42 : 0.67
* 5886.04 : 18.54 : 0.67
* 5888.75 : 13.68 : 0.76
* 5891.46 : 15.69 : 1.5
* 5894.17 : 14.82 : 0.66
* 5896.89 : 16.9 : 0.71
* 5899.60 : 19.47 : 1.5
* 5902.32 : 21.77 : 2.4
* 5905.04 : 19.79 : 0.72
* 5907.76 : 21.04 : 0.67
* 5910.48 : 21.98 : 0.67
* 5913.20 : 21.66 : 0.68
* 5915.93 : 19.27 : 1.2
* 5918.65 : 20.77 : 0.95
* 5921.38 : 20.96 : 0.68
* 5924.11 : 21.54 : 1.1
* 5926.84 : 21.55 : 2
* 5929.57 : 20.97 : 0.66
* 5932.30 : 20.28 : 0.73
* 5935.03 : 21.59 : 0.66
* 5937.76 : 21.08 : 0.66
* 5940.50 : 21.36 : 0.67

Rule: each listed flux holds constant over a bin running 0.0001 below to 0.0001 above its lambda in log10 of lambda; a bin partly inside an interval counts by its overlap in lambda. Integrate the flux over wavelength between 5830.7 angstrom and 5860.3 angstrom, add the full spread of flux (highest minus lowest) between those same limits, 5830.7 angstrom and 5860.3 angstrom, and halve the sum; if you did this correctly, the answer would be 323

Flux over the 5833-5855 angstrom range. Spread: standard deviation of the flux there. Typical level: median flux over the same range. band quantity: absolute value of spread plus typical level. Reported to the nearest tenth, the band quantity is 22.9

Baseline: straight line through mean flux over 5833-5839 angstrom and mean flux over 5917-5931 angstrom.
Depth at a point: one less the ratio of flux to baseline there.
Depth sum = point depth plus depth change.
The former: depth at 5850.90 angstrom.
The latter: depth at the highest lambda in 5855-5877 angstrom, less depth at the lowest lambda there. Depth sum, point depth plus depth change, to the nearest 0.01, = -0.09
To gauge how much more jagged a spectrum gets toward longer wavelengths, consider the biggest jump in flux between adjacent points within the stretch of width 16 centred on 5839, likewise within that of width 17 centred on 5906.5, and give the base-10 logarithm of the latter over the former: 0.20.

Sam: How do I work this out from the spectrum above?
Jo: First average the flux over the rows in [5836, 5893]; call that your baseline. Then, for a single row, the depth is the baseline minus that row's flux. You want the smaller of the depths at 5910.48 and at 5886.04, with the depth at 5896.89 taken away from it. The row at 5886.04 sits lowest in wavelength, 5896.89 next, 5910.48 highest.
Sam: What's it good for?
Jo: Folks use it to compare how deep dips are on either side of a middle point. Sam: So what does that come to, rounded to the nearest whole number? -5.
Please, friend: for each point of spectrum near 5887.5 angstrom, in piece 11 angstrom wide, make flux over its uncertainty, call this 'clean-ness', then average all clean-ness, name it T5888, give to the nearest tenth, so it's 21.7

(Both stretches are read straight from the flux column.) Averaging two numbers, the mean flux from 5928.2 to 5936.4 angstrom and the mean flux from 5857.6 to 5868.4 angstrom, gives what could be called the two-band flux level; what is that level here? 21.0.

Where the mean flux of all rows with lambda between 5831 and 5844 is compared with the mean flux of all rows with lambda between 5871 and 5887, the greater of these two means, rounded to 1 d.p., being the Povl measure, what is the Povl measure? 22.4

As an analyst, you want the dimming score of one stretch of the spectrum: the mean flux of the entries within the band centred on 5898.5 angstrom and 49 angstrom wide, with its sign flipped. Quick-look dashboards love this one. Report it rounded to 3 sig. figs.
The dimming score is -19.8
